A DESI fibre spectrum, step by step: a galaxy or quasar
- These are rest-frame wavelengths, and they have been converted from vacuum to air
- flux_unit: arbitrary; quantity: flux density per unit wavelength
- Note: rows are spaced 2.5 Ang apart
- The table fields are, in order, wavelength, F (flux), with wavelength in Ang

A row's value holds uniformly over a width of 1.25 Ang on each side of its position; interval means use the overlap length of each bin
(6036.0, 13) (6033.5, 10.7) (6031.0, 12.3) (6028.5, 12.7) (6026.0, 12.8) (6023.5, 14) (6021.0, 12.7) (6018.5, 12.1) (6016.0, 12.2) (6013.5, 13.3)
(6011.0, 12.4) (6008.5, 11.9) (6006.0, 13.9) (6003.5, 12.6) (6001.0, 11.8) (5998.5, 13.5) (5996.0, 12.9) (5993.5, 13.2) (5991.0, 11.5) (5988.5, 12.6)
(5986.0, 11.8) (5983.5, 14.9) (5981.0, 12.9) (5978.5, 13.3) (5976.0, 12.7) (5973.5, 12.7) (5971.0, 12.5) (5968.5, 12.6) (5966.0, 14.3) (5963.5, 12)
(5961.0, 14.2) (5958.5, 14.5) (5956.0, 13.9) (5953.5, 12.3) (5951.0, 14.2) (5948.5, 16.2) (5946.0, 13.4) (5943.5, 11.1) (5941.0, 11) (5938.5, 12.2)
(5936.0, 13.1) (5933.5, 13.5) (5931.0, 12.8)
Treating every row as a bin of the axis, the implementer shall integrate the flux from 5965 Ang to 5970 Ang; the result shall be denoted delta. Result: 67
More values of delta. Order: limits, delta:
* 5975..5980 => 65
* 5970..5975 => 63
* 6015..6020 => 61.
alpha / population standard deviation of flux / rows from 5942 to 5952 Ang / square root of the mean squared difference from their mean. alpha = 1.8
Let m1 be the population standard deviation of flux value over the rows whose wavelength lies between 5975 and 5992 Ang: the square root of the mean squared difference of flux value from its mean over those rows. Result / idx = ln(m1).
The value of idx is 0.0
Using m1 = 1.0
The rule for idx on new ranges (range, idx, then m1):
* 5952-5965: 0.0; 1.0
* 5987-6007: -0.3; 0.8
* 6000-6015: -0.3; 0.7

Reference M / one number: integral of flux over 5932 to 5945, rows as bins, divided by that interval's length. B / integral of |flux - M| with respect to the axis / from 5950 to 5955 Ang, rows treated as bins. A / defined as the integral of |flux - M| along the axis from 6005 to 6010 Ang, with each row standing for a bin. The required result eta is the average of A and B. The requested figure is 4.9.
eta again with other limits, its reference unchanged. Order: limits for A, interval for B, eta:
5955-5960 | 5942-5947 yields 7.9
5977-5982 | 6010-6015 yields 3.8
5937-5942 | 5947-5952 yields 8.9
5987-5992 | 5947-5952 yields 8.7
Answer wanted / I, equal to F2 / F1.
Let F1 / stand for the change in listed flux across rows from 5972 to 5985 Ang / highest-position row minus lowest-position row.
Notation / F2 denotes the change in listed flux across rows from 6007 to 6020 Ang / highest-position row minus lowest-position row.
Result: 0.1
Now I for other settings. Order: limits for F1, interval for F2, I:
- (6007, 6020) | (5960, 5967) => 0.5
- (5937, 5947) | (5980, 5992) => -1.2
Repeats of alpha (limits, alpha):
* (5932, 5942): 1.0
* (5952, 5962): 0.8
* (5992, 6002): 0.6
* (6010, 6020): 0.5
